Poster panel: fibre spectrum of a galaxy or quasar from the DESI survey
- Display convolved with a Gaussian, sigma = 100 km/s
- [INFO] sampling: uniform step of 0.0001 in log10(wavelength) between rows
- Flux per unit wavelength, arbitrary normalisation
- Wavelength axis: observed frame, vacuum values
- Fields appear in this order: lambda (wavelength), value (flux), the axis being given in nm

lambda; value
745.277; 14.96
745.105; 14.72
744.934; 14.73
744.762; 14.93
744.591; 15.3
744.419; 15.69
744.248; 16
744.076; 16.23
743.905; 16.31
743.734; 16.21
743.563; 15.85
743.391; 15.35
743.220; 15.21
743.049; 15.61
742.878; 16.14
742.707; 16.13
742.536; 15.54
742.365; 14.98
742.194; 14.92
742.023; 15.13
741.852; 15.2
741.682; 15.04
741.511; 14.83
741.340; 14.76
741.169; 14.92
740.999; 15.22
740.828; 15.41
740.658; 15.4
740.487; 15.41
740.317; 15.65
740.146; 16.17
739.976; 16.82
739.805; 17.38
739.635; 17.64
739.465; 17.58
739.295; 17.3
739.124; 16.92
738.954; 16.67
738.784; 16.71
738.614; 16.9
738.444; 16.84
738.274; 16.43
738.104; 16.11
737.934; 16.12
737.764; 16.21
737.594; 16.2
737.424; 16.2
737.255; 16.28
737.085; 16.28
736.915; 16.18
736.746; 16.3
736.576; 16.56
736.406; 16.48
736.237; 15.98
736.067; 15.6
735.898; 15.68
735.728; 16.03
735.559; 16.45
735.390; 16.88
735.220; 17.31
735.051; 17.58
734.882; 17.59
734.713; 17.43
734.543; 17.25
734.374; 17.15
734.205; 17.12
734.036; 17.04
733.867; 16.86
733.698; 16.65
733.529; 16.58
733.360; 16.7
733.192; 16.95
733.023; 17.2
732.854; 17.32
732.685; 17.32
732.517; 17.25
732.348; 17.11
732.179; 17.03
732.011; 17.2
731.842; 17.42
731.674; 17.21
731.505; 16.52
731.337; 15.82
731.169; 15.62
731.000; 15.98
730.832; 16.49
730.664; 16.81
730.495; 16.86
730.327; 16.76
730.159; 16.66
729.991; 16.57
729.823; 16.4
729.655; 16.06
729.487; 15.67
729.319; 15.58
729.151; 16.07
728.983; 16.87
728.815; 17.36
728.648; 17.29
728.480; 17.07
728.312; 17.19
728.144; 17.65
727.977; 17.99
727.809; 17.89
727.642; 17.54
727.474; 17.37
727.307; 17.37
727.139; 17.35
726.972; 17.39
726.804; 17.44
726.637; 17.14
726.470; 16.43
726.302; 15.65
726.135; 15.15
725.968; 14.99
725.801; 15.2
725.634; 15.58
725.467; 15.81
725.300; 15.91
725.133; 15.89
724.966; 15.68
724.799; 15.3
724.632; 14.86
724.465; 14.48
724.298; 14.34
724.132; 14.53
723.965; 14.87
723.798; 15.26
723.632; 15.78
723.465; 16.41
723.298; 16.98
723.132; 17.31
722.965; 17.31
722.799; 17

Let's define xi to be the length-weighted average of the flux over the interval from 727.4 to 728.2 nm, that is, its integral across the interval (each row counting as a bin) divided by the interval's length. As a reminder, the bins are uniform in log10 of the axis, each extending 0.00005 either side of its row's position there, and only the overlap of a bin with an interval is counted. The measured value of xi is 17.7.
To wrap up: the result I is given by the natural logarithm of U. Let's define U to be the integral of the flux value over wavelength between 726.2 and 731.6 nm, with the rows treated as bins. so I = 4.5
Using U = 91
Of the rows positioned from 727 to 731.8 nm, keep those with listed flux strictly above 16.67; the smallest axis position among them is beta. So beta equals 727.139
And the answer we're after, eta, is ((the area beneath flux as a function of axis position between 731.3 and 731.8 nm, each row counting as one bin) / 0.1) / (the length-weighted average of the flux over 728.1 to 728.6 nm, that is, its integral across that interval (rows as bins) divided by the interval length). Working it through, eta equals 4.83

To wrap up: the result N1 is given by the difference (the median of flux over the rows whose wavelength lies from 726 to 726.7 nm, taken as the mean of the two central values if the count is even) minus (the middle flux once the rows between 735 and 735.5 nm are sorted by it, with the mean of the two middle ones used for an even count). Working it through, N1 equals -1.3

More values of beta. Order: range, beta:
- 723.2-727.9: 723.298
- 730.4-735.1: 730.495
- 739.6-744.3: 739.635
